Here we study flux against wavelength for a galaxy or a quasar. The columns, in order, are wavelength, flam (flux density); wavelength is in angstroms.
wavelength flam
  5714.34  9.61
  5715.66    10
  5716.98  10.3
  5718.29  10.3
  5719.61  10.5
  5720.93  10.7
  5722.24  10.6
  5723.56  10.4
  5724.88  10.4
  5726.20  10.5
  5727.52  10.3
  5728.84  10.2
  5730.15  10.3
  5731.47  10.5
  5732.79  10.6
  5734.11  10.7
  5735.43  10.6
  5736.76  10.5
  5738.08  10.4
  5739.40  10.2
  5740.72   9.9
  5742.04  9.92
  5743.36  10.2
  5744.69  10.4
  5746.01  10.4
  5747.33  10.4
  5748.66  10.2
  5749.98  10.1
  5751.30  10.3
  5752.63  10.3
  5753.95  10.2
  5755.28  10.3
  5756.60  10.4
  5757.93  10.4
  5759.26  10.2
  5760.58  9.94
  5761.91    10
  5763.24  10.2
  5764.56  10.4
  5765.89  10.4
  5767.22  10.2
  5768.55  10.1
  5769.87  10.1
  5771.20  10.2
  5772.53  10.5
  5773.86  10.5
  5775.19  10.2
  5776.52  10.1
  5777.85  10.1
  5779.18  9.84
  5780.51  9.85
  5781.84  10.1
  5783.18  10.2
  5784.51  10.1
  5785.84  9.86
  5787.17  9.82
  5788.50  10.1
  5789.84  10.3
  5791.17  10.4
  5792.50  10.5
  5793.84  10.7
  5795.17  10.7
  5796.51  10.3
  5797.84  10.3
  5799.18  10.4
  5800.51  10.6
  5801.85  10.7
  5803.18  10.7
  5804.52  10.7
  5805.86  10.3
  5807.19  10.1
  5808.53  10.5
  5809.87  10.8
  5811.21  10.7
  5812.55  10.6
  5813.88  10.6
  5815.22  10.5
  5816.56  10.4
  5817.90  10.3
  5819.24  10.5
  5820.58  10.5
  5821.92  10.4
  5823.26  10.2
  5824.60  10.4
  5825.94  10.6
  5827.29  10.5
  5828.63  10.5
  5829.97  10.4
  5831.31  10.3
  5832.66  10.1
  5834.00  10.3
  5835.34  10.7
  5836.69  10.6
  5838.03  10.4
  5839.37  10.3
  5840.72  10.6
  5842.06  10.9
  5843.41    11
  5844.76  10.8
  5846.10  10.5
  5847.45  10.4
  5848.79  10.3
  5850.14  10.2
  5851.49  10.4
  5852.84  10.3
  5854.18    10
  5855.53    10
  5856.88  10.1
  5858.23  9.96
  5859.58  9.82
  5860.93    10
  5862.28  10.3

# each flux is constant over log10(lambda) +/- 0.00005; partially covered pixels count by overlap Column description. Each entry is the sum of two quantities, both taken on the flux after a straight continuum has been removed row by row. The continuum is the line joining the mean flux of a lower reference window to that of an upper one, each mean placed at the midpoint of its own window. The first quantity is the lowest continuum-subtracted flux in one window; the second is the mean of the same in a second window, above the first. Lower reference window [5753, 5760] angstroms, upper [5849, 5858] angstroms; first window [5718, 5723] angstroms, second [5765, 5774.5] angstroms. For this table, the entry -0.05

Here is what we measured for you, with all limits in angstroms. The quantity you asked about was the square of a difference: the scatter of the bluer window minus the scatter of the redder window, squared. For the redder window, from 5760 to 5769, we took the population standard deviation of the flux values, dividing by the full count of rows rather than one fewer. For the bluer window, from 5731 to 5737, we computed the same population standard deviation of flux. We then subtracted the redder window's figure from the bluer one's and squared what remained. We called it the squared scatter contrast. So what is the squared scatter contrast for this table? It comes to 0.0084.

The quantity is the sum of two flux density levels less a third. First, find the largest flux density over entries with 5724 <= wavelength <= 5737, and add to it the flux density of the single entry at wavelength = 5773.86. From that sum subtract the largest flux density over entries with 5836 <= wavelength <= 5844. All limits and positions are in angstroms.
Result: 10.2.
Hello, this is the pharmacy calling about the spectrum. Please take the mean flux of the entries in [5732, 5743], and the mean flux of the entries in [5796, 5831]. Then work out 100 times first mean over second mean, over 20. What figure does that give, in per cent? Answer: 4.94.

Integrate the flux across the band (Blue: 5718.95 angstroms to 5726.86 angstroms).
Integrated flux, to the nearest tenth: 83.1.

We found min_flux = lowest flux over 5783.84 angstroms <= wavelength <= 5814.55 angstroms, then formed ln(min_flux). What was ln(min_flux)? 2.284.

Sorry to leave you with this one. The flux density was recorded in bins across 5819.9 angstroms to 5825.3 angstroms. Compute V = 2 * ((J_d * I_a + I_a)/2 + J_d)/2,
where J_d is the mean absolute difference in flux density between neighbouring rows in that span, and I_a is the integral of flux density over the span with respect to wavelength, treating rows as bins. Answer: 33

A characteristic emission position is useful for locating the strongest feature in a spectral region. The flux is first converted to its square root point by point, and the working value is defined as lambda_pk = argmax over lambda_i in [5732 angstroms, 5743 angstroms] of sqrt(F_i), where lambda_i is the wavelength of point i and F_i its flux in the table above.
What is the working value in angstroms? 5734.11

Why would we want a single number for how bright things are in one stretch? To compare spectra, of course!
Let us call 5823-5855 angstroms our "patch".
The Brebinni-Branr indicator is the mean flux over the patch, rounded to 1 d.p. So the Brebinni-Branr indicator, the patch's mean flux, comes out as 10.4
